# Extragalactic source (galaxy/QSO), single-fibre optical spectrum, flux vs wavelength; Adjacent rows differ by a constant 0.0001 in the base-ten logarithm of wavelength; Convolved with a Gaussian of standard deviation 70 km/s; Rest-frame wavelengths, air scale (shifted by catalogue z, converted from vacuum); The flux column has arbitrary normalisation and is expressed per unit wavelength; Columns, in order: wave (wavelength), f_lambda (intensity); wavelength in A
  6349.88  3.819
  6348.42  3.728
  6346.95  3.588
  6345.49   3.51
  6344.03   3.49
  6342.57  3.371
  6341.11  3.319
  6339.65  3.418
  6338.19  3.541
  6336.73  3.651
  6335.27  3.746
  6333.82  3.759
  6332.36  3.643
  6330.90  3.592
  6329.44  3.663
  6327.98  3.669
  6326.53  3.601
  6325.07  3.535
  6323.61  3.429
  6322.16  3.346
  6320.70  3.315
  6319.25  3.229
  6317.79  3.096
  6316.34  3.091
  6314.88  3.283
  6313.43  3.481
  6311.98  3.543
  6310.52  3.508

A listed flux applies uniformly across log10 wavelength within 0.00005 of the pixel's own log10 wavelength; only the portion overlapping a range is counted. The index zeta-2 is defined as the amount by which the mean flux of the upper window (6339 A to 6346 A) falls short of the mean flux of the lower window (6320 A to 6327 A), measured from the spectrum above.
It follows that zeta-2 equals 0.02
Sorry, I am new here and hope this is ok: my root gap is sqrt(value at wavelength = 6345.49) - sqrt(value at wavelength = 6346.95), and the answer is -0.02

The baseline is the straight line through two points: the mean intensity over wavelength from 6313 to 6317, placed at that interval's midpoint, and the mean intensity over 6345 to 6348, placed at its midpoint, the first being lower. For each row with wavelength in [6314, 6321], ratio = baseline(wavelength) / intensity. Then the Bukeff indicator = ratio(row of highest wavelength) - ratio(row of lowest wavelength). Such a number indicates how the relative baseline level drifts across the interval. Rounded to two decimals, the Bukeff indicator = 0.01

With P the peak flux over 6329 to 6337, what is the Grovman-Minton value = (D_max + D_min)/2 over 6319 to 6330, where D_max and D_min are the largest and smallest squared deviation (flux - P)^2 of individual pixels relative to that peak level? 0.14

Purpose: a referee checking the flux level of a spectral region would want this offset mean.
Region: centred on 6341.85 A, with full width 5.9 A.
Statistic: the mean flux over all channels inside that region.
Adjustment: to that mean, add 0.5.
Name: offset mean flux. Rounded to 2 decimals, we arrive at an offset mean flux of 3.90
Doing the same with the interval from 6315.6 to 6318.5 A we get 3.59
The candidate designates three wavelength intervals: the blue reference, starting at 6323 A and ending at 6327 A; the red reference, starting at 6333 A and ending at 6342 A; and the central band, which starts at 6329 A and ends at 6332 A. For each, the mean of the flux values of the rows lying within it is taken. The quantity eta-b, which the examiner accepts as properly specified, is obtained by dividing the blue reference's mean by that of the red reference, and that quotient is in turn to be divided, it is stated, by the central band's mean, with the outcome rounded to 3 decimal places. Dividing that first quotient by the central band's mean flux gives 0.272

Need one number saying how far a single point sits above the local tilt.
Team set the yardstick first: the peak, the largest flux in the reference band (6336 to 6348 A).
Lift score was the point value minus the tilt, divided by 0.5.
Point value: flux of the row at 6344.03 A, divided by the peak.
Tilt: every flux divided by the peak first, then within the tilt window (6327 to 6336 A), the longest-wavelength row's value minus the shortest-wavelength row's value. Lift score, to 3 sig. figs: 1.87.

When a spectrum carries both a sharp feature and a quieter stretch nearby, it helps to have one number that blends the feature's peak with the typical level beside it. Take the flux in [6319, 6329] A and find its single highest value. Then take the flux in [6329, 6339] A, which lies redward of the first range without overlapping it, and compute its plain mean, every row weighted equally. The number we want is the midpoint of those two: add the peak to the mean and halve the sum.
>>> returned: 3.66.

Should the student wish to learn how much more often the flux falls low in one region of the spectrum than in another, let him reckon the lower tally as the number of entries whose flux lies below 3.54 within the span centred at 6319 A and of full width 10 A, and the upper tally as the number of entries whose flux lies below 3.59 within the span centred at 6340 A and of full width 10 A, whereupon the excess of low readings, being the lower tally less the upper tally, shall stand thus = 2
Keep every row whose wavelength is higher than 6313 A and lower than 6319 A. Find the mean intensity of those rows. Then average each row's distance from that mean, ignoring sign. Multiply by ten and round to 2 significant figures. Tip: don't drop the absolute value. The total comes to 1.4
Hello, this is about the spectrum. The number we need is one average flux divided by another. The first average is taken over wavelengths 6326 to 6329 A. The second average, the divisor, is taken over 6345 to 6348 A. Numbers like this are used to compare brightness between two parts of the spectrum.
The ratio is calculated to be 1.02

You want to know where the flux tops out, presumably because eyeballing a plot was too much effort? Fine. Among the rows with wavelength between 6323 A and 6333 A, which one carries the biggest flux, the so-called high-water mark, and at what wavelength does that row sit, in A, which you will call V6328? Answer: 6327.98 A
